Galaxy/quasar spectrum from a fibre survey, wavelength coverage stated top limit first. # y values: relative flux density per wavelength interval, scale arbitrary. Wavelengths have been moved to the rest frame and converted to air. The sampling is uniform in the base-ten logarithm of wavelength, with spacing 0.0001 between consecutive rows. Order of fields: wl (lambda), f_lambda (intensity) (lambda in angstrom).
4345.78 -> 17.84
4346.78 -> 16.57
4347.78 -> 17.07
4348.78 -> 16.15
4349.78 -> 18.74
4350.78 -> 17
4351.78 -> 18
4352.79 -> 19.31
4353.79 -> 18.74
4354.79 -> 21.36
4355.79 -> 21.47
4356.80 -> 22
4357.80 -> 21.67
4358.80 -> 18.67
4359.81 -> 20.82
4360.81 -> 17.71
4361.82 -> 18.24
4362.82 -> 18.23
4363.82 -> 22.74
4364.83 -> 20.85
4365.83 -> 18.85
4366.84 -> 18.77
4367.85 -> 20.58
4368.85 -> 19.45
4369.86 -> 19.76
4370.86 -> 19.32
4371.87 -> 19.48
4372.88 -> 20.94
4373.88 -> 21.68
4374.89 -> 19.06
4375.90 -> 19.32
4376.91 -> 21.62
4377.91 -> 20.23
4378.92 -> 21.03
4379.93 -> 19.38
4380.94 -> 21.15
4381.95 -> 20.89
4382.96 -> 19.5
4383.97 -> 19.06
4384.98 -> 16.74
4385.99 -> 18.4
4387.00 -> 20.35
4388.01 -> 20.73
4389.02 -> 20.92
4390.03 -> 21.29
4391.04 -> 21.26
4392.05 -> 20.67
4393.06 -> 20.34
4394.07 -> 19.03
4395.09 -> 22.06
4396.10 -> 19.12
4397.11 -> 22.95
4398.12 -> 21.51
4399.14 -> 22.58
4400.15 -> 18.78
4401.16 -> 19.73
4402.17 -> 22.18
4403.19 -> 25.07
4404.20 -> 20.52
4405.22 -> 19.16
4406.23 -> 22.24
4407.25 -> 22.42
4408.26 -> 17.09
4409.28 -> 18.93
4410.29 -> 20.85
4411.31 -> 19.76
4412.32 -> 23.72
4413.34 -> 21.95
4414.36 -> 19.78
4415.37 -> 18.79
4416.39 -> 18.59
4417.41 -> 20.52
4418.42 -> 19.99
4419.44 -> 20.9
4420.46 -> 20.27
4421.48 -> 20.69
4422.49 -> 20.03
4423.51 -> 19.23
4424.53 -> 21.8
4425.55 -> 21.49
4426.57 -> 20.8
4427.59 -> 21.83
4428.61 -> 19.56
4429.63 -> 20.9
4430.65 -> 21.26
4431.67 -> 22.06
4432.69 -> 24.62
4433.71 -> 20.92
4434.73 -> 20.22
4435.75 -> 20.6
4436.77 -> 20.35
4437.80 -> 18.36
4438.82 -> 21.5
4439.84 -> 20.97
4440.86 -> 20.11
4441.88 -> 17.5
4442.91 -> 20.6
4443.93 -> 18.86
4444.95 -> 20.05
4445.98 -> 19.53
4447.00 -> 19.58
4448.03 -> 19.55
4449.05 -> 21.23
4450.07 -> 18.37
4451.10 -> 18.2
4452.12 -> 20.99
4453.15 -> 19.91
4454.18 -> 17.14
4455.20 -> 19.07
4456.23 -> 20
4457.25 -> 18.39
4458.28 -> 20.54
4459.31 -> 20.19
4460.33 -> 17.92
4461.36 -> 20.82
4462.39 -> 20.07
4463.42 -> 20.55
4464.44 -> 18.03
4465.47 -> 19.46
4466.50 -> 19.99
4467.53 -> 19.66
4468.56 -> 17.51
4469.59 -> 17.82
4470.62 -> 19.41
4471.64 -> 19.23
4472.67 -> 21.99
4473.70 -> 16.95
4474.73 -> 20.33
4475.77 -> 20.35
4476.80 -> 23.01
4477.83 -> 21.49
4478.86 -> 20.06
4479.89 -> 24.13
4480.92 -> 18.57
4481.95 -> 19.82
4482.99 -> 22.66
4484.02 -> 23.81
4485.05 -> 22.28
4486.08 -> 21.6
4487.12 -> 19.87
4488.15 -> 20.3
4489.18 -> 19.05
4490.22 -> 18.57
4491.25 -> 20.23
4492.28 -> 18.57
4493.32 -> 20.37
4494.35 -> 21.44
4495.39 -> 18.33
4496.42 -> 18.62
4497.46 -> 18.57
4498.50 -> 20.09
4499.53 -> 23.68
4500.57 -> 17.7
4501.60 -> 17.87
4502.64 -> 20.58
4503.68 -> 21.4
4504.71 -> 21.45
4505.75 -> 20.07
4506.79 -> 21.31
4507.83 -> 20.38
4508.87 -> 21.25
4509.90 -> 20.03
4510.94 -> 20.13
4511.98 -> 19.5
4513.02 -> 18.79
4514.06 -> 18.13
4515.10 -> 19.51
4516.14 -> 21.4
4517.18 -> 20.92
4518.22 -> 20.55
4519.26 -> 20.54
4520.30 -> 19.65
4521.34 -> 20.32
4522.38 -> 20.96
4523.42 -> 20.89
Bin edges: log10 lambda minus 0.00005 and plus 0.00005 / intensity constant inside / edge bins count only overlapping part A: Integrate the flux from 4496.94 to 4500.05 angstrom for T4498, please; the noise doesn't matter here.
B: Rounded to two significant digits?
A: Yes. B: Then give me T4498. 65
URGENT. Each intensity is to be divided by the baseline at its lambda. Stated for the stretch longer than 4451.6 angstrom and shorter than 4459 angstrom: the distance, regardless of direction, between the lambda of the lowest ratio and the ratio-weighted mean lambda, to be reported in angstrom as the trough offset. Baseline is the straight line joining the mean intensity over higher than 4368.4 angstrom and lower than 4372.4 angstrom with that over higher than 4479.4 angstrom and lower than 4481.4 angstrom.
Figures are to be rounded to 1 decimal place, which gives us 1.0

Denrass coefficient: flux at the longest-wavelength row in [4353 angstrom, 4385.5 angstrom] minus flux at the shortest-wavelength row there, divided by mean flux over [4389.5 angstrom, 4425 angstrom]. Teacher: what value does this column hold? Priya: -0.10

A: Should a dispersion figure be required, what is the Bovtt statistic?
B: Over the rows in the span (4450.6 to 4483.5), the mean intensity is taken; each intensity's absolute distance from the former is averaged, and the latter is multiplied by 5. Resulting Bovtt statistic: 6.3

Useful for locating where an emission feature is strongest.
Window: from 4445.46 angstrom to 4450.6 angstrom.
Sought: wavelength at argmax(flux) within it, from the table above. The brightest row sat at 4449.05 angstrom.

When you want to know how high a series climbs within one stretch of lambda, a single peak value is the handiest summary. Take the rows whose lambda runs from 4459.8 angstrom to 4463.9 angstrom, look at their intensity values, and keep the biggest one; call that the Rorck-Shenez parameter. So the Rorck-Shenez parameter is 20.82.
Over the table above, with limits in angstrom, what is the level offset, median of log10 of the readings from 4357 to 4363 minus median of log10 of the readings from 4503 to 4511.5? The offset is -0.05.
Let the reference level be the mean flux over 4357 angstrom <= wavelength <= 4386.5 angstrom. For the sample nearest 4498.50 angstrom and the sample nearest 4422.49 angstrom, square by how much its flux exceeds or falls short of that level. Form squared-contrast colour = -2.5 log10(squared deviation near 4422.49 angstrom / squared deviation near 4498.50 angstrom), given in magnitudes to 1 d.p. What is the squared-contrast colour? 0.5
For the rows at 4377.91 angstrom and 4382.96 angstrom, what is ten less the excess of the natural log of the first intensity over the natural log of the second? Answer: 10.0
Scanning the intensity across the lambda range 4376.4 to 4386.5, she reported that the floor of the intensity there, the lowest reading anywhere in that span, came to 16.74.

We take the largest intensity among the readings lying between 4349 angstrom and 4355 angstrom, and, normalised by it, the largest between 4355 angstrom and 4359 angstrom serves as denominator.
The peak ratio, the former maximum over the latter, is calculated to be 0.97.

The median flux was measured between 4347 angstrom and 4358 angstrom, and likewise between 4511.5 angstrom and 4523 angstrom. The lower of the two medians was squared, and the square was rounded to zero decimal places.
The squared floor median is 351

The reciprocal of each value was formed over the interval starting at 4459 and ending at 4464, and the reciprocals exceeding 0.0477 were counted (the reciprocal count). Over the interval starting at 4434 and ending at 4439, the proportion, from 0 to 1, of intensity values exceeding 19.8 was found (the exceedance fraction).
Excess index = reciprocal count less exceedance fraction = 4.2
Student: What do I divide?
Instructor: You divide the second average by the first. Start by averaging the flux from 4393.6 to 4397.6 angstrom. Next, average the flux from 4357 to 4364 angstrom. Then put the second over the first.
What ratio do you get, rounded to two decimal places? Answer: 0.95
